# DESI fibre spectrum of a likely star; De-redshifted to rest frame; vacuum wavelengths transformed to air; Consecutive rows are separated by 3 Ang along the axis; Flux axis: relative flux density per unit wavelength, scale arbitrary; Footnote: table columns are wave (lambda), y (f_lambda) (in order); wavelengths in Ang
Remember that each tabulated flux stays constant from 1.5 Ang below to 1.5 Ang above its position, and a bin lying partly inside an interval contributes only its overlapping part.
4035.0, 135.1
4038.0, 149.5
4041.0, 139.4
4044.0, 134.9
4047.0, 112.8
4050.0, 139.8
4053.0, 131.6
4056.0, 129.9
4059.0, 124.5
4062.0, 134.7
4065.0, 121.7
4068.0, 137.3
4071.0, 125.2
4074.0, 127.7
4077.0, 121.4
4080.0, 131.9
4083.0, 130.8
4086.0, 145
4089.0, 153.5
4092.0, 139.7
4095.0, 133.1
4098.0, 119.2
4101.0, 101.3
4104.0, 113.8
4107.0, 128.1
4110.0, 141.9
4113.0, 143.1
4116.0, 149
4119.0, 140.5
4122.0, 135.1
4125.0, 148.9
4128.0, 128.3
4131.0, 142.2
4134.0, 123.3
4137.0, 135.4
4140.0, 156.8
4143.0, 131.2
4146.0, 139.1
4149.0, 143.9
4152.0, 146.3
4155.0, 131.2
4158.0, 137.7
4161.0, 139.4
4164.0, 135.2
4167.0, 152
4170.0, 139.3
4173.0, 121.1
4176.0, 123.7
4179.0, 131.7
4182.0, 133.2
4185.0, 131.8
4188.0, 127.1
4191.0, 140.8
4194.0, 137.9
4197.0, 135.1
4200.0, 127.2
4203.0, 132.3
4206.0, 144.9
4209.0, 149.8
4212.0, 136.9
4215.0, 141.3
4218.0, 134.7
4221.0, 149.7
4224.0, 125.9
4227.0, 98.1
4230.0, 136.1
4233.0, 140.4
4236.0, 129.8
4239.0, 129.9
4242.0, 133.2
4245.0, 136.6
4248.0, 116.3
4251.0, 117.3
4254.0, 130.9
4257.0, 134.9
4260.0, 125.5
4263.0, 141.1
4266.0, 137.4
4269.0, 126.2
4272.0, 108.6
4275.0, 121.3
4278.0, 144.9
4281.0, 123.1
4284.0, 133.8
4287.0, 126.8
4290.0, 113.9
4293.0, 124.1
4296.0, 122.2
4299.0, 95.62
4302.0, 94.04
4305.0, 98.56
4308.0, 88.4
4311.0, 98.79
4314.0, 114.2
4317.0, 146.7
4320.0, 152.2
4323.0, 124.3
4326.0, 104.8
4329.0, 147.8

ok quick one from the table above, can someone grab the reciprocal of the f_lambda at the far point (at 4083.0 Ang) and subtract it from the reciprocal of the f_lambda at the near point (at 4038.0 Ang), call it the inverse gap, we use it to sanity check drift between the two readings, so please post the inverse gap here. -0.0010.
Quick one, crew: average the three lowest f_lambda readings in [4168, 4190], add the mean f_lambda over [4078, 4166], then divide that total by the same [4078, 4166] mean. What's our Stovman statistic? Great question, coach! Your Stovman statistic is 1.911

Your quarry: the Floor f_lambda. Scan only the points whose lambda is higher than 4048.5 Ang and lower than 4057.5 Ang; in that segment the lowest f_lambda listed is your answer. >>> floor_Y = 129.9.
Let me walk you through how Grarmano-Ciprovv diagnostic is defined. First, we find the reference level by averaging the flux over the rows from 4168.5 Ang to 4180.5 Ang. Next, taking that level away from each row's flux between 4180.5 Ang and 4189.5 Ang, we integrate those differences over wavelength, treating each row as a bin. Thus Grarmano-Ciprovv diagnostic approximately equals 16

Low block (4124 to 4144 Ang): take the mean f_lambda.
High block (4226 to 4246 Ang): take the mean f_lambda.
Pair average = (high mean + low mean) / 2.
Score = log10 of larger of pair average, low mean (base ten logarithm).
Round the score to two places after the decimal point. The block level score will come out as 2.14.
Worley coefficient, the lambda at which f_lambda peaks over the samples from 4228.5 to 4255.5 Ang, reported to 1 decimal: 4233.0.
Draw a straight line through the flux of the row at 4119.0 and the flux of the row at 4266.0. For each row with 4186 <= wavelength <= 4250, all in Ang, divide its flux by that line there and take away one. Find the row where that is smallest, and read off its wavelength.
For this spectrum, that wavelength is 4227.0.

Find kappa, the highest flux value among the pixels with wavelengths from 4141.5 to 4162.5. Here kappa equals 146.3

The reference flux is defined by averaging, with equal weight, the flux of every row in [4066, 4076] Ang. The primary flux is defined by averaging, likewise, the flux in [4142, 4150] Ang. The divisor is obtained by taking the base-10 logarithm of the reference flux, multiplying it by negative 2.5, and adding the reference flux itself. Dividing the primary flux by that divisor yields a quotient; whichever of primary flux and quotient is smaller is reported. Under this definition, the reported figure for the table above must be 1.11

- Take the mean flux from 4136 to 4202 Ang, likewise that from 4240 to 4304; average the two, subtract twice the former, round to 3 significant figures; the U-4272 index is -142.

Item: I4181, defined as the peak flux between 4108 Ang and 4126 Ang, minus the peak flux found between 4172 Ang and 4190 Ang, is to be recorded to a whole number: 16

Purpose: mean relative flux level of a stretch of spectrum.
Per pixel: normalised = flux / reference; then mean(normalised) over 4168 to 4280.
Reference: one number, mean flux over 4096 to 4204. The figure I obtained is 0.98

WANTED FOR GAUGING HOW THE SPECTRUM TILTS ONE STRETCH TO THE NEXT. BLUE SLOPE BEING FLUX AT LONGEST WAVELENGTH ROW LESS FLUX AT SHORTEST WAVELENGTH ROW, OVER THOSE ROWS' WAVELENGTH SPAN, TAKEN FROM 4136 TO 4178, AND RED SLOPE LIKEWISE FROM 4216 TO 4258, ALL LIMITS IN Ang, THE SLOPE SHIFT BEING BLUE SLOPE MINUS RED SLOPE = -0.3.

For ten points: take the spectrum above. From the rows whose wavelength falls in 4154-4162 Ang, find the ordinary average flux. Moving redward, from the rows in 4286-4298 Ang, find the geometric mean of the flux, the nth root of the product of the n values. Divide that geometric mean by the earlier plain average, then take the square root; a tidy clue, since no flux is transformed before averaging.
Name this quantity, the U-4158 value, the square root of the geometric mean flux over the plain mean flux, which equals 0.945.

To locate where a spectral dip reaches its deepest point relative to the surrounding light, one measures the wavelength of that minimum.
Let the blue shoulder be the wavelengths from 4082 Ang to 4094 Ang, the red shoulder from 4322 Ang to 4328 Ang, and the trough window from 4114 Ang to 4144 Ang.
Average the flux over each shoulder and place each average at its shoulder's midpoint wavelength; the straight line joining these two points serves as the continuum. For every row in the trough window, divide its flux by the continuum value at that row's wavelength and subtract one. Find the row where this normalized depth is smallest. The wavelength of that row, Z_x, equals 4134.0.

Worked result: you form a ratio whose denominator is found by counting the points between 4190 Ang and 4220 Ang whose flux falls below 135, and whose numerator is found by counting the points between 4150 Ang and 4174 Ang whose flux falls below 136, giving 1.0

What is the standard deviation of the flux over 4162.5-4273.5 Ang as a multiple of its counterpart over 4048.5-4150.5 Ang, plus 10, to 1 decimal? 10.9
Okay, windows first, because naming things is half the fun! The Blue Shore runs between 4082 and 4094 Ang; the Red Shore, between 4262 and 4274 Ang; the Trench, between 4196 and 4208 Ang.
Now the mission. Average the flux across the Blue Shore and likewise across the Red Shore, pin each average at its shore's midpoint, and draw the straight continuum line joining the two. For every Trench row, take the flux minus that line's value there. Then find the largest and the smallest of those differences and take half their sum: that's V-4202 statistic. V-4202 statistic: 3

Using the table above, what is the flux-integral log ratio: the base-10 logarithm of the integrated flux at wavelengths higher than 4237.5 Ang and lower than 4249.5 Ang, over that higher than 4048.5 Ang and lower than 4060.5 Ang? -0.008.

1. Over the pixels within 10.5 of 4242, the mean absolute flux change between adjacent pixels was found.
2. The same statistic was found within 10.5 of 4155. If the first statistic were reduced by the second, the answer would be 1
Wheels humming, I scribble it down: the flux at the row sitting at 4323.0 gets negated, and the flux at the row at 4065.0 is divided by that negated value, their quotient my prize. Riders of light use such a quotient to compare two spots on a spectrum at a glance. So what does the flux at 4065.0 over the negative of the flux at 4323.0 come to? -0.98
